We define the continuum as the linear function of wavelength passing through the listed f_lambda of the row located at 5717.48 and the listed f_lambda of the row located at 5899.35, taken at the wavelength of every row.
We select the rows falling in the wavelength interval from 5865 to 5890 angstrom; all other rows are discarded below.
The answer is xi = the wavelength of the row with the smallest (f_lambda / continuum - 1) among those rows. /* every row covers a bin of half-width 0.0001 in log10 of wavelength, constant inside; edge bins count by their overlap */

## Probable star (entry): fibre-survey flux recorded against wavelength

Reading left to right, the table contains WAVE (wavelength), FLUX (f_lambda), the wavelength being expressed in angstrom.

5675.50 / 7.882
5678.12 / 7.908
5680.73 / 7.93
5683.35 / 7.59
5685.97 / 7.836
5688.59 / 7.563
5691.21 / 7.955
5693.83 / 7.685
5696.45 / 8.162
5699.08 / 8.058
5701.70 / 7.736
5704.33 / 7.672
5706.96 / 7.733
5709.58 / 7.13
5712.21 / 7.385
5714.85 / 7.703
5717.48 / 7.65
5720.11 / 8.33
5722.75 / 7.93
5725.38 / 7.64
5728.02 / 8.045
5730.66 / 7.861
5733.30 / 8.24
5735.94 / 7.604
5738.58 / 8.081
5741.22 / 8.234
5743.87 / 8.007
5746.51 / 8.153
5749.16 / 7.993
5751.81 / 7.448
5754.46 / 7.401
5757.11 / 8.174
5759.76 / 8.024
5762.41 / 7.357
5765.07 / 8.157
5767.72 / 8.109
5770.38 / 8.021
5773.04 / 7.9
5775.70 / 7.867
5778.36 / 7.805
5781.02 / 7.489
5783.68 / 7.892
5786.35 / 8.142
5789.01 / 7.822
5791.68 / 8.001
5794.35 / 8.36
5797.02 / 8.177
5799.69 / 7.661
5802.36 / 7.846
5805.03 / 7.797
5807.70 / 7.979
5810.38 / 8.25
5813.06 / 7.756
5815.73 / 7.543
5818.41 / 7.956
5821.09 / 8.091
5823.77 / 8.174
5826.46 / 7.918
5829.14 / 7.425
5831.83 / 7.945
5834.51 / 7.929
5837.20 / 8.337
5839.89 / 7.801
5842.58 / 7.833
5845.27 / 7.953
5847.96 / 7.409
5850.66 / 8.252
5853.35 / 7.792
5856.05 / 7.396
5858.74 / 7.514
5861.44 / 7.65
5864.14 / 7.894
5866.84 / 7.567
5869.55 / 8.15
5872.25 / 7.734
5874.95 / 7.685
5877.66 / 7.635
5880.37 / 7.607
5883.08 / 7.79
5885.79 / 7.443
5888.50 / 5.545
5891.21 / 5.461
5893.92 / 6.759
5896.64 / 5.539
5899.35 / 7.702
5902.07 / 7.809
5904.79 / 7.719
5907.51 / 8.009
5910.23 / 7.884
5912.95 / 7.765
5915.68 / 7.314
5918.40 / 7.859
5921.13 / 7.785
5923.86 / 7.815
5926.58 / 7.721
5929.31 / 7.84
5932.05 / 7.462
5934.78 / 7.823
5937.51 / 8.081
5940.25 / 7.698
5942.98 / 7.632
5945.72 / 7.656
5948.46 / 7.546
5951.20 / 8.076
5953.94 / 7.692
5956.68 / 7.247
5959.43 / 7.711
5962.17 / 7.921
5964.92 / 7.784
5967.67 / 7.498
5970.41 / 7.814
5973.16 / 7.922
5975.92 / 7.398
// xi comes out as 5888.50 angstrom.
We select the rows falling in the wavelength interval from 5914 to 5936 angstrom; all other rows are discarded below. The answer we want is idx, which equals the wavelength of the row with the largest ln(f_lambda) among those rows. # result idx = 5918.40 angstrom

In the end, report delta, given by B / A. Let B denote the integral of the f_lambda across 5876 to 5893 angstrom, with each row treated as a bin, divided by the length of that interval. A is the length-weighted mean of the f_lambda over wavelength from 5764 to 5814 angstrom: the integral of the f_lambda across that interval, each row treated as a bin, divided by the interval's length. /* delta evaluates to 0.87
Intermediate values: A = 7.95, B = 6.92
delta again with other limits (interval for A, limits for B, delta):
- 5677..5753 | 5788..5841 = 1.01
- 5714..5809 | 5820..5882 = 0.99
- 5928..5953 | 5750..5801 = 1.02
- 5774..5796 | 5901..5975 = 0.98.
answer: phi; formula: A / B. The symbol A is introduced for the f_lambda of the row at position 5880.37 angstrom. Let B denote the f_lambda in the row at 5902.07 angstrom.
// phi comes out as 0.97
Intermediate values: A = 7.607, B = 7.809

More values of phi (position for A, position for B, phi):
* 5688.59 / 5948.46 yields 1.00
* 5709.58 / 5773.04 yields 0.90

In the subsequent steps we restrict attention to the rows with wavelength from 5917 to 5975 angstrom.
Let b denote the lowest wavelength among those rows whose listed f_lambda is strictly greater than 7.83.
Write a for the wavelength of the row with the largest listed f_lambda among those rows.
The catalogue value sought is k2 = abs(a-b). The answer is 19.1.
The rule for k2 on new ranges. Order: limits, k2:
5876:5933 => 0.0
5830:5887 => 5.4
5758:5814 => 34.6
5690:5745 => 28.9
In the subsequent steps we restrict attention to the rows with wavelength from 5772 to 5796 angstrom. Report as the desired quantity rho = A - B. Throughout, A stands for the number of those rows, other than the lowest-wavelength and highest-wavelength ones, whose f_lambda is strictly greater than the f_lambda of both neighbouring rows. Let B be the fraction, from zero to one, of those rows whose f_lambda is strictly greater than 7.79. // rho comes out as 0.1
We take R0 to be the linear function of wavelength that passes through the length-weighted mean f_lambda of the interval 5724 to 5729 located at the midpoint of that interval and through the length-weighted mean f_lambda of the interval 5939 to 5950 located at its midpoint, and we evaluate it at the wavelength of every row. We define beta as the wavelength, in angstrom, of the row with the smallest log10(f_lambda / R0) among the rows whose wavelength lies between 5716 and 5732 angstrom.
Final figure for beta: 5725.38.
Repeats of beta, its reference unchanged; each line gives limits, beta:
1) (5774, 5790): 5781.02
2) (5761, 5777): 5762.41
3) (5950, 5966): 5956.68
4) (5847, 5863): 5856.05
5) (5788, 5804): 5799.69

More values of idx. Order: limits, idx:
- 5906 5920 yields 5907.51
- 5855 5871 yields 5869.55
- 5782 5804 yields 5794.35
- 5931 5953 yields 5937.51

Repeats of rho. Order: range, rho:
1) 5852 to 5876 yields 1.7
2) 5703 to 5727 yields 2.8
